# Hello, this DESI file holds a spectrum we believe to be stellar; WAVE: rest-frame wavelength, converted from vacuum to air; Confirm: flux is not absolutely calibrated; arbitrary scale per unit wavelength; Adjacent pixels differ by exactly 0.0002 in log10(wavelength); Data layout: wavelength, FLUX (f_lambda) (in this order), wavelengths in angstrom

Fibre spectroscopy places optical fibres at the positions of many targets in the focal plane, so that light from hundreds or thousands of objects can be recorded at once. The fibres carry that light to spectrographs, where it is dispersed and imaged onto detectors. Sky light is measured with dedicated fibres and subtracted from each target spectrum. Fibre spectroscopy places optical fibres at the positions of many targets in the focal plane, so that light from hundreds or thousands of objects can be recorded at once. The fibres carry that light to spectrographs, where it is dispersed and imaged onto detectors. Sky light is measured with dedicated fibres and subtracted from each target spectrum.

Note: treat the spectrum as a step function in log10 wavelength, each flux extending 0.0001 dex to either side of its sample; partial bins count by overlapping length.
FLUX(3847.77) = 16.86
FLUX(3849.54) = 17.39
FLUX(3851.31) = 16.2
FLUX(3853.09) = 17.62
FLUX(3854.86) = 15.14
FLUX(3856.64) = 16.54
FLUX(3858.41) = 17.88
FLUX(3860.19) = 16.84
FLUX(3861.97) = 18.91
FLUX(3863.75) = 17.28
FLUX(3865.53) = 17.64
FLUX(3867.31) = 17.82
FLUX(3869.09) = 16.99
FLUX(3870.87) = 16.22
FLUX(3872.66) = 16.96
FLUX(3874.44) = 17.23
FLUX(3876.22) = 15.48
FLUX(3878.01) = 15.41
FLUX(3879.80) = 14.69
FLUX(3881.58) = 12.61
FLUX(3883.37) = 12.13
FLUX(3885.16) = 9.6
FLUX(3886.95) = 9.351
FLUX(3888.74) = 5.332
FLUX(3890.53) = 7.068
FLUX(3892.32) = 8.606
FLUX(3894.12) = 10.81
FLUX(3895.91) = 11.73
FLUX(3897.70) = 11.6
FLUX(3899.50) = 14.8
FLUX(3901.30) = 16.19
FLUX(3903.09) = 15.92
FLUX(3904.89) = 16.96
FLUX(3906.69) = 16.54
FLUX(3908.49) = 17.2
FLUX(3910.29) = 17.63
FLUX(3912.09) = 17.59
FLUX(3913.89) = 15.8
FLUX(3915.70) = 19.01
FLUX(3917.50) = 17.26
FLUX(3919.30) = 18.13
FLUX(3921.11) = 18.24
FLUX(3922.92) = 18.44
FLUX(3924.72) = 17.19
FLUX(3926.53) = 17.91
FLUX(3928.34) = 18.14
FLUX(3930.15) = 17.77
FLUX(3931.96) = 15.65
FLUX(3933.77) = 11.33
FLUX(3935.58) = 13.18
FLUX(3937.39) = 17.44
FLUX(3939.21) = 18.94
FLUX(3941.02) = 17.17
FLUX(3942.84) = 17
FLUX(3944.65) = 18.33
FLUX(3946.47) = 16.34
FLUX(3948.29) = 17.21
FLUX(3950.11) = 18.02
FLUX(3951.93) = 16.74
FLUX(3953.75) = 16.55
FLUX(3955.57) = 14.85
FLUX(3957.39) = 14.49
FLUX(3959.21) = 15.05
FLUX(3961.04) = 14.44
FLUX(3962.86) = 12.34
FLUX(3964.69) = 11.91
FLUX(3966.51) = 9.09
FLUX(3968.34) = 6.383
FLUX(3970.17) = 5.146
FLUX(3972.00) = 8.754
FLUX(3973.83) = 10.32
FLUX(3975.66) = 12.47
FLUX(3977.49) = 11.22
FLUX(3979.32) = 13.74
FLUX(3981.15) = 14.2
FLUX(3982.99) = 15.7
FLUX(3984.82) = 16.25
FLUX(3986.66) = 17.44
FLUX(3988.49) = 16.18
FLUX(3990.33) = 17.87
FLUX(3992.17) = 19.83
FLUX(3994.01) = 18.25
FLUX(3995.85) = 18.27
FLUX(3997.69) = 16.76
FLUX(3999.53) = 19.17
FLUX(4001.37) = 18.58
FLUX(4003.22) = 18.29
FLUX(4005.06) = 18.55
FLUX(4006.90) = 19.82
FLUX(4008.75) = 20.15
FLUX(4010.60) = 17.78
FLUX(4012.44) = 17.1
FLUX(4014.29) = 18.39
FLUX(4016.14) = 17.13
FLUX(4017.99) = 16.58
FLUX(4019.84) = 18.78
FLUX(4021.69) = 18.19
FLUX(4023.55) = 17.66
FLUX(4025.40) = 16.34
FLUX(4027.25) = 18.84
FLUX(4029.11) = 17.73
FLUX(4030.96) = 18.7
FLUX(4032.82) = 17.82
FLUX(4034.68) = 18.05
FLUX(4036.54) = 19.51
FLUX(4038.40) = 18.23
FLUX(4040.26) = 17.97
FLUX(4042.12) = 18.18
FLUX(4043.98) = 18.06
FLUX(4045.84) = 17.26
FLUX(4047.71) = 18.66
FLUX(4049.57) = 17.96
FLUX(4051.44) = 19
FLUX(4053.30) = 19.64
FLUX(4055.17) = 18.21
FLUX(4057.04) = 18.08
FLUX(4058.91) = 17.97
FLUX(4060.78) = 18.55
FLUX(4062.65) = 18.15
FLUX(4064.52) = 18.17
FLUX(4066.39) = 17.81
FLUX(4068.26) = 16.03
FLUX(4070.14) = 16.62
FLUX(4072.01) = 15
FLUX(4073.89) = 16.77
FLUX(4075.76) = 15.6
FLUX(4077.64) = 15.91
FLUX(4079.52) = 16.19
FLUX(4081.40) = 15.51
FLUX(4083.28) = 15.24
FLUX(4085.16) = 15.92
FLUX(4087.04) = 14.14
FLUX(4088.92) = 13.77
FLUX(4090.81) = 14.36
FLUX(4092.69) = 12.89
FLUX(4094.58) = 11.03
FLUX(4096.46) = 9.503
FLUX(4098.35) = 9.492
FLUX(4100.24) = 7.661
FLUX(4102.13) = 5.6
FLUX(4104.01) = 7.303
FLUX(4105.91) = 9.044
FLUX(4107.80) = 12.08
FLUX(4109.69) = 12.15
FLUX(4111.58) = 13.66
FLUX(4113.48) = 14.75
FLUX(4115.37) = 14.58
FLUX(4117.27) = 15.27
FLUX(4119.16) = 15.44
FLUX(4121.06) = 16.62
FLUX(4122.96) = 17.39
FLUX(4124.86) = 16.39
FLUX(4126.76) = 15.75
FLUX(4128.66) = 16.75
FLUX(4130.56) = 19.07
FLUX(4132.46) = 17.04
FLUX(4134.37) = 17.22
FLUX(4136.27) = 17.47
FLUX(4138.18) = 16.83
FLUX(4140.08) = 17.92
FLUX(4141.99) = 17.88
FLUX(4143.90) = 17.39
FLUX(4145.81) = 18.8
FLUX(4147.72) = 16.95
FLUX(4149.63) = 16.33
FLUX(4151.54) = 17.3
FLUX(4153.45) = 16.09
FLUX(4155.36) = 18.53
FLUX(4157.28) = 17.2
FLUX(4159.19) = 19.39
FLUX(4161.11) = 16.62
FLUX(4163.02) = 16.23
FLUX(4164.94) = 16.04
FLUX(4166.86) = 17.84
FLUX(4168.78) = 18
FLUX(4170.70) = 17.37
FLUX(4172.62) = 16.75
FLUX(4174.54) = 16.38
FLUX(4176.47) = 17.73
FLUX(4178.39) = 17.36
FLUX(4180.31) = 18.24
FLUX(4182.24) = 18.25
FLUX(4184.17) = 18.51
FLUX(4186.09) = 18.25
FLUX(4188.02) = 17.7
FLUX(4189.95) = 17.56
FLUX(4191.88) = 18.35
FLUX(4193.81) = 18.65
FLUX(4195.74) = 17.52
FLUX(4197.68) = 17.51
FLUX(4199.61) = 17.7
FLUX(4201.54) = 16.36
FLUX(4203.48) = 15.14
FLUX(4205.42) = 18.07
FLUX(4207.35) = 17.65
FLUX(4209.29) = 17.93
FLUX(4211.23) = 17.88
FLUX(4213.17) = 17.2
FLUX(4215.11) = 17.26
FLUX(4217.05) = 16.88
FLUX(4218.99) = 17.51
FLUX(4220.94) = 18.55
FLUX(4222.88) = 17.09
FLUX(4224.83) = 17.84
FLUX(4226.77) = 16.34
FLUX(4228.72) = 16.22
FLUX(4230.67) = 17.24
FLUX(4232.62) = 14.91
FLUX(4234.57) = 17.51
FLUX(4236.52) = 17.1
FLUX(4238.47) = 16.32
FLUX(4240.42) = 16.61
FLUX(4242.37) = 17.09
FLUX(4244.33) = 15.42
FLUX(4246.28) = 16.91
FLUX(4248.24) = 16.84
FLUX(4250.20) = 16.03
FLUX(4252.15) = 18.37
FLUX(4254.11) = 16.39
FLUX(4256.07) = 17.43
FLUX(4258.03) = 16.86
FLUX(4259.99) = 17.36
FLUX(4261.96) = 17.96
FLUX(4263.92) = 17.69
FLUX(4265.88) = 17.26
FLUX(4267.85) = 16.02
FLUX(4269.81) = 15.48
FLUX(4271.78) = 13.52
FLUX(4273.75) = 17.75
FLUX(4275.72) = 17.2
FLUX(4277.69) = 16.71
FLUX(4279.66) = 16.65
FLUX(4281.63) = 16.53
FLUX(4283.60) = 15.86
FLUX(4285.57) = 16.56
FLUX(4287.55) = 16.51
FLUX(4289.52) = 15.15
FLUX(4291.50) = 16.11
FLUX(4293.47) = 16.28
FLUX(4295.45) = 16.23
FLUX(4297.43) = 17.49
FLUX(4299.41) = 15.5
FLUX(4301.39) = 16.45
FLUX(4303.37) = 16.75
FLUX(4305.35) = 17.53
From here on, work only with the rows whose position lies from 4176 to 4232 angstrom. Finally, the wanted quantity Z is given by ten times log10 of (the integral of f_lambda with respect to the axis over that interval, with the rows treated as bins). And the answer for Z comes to 29.9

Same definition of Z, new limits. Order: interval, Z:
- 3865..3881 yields 24.2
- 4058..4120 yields 29.4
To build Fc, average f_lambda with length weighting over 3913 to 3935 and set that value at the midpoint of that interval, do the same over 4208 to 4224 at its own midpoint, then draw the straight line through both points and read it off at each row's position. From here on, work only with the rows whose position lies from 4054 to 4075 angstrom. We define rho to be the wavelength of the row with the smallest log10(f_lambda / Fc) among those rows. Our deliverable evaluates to 4072.01 angstrom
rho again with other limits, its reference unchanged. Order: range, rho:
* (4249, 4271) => 4269.81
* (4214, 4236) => 4232.62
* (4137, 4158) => 4153.45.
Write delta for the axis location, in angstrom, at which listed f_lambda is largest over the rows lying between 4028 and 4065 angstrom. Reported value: 4053.30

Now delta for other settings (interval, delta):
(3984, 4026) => 4008.75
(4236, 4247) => 4236.52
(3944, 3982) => 3944.65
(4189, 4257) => 4193.81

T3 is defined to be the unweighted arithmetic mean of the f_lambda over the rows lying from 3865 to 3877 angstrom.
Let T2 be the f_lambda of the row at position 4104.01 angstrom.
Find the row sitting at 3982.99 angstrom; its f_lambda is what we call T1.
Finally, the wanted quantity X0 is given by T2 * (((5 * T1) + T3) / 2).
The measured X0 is 348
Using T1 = 15.7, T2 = 7.303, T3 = 16.9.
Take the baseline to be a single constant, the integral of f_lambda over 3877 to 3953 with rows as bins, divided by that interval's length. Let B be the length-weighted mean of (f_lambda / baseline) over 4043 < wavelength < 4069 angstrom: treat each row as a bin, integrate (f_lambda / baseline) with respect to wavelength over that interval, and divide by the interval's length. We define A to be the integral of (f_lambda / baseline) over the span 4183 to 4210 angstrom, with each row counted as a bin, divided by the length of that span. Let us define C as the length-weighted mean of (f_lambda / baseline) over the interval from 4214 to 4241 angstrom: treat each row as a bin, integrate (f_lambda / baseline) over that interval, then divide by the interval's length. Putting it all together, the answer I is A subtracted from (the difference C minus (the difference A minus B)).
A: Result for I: -0.012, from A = 1.16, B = 1.19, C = 1.12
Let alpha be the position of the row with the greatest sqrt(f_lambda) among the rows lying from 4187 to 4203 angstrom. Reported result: 4193.81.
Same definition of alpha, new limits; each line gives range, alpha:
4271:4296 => 4273.75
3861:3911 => 3861.97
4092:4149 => 4130.56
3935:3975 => 3939.21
